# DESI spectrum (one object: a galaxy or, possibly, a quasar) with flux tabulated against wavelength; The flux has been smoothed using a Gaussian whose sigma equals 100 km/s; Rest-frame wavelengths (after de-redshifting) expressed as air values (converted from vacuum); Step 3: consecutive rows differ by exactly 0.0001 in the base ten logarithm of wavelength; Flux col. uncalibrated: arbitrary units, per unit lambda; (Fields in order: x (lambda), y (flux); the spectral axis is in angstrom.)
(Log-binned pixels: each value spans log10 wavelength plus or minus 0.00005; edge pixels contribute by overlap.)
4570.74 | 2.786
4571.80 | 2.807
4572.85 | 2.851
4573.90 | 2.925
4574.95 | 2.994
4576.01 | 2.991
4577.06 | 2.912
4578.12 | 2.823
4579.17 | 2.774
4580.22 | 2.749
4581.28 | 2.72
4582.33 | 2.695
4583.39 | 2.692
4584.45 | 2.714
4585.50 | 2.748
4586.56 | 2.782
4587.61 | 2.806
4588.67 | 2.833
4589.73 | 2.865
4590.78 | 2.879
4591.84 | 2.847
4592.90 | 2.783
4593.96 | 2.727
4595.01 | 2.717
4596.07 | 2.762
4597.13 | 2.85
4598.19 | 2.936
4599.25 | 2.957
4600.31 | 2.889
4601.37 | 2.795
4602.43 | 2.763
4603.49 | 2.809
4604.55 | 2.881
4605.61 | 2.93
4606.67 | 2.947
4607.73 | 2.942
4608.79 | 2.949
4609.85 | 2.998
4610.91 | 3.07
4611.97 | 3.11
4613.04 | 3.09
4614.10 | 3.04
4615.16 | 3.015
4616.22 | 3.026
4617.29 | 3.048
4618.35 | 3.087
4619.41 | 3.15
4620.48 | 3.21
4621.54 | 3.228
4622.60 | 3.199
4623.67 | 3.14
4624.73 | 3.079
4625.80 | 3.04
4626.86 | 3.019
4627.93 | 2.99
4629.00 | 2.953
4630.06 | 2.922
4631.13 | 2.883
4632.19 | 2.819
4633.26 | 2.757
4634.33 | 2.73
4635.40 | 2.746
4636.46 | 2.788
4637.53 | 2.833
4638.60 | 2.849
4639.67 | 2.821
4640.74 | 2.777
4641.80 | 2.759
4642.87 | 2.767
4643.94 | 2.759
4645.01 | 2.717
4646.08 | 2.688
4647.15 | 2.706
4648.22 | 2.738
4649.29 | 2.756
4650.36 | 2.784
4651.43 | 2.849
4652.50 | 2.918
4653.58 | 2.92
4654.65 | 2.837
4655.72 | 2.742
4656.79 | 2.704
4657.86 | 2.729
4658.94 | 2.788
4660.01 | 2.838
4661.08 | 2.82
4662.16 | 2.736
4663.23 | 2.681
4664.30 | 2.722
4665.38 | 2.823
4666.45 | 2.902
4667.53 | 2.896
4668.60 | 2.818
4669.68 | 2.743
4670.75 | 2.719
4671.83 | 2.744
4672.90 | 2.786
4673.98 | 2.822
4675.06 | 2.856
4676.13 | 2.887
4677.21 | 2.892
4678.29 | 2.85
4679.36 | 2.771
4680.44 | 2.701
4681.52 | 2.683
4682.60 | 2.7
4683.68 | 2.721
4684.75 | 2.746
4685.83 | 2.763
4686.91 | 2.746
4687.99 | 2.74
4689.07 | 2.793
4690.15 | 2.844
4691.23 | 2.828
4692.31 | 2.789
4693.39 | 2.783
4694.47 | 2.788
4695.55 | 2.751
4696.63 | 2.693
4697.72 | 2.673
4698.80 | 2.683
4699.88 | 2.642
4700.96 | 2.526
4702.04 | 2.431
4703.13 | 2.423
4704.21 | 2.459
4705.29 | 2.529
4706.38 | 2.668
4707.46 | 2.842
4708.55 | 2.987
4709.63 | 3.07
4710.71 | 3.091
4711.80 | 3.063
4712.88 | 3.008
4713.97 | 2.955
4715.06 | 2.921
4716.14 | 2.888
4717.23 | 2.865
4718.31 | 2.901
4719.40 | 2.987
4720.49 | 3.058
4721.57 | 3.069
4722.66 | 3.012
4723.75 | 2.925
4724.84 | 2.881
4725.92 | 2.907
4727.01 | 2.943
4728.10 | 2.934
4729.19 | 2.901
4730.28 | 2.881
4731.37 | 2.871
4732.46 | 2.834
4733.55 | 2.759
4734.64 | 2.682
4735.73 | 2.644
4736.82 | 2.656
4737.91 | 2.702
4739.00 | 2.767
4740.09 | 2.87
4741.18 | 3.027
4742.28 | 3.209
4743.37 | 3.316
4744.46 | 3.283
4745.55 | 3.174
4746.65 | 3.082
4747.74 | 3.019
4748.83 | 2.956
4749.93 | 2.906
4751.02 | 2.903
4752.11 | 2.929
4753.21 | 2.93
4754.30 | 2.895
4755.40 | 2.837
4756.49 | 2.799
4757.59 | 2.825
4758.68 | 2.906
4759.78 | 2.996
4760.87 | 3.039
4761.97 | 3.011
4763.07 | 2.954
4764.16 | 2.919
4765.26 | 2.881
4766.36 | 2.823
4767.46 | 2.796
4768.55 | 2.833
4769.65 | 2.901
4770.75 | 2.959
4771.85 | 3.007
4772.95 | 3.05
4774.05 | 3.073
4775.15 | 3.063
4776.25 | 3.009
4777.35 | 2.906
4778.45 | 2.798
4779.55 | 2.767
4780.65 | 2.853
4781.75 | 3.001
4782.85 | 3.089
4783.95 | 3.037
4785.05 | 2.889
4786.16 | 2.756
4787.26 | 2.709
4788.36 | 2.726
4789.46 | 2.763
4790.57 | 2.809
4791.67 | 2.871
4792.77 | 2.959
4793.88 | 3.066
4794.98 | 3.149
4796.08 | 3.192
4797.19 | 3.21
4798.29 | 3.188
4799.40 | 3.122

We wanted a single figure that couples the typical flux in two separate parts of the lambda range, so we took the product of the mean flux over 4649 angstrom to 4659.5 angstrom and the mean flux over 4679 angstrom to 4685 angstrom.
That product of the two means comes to 7.62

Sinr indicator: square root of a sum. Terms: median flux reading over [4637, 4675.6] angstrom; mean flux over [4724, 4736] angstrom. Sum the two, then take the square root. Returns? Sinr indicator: 2.37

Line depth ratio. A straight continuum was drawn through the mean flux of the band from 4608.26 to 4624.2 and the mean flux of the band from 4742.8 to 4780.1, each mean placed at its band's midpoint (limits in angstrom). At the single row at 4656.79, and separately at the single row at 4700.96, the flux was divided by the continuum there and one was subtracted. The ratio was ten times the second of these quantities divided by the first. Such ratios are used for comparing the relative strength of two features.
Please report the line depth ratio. 14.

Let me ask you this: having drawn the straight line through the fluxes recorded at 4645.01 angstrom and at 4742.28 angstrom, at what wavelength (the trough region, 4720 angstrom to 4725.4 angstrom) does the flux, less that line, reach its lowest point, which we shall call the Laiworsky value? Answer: 4724.84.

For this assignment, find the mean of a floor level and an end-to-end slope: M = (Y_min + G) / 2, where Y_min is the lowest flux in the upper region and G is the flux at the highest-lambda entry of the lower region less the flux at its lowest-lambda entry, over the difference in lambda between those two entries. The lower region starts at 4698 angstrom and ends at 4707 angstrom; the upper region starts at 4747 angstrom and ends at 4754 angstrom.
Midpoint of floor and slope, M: 1.45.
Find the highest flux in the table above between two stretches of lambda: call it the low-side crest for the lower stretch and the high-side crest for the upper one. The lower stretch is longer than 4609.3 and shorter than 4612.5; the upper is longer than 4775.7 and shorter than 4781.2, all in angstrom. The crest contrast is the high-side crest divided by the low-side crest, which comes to 0.97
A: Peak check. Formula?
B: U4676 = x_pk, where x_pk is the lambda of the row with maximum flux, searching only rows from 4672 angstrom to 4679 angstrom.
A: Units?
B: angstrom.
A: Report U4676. 4677.21 angstrom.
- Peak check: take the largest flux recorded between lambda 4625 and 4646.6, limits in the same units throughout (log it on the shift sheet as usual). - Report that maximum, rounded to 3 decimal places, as 3.040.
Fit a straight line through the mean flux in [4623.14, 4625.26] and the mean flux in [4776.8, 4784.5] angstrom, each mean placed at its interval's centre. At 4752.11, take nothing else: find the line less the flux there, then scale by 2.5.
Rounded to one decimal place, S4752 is 0.1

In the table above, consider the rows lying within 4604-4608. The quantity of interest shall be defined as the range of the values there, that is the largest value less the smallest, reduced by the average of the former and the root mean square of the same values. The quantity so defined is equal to -1.43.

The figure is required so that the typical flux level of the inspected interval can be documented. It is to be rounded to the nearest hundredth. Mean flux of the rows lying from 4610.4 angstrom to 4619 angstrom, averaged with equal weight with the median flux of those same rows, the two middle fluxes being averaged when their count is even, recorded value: 3.06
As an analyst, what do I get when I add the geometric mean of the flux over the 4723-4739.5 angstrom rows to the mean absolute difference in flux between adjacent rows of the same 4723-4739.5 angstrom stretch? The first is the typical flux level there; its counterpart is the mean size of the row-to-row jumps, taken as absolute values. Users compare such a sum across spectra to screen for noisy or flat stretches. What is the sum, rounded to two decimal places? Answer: 2.85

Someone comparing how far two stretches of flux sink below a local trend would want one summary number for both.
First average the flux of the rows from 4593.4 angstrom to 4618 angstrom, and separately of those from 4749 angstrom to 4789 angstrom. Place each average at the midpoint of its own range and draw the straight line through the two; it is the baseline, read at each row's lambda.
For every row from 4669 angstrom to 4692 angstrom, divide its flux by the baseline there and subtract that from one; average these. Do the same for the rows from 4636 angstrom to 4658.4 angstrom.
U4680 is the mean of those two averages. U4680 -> 0.048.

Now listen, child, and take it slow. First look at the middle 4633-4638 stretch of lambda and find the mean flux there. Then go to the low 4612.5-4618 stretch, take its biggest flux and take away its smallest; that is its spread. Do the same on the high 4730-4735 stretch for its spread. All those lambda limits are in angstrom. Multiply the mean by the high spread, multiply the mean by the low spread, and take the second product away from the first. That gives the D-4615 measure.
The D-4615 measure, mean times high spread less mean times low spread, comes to 0.34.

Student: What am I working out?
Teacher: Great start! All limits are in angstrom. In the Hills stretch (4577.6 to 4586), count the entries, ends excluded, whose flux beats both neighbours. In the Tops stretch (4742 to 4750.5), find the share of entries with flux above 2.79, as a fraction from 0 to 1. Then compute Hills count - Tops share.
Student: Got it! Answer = -1.0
